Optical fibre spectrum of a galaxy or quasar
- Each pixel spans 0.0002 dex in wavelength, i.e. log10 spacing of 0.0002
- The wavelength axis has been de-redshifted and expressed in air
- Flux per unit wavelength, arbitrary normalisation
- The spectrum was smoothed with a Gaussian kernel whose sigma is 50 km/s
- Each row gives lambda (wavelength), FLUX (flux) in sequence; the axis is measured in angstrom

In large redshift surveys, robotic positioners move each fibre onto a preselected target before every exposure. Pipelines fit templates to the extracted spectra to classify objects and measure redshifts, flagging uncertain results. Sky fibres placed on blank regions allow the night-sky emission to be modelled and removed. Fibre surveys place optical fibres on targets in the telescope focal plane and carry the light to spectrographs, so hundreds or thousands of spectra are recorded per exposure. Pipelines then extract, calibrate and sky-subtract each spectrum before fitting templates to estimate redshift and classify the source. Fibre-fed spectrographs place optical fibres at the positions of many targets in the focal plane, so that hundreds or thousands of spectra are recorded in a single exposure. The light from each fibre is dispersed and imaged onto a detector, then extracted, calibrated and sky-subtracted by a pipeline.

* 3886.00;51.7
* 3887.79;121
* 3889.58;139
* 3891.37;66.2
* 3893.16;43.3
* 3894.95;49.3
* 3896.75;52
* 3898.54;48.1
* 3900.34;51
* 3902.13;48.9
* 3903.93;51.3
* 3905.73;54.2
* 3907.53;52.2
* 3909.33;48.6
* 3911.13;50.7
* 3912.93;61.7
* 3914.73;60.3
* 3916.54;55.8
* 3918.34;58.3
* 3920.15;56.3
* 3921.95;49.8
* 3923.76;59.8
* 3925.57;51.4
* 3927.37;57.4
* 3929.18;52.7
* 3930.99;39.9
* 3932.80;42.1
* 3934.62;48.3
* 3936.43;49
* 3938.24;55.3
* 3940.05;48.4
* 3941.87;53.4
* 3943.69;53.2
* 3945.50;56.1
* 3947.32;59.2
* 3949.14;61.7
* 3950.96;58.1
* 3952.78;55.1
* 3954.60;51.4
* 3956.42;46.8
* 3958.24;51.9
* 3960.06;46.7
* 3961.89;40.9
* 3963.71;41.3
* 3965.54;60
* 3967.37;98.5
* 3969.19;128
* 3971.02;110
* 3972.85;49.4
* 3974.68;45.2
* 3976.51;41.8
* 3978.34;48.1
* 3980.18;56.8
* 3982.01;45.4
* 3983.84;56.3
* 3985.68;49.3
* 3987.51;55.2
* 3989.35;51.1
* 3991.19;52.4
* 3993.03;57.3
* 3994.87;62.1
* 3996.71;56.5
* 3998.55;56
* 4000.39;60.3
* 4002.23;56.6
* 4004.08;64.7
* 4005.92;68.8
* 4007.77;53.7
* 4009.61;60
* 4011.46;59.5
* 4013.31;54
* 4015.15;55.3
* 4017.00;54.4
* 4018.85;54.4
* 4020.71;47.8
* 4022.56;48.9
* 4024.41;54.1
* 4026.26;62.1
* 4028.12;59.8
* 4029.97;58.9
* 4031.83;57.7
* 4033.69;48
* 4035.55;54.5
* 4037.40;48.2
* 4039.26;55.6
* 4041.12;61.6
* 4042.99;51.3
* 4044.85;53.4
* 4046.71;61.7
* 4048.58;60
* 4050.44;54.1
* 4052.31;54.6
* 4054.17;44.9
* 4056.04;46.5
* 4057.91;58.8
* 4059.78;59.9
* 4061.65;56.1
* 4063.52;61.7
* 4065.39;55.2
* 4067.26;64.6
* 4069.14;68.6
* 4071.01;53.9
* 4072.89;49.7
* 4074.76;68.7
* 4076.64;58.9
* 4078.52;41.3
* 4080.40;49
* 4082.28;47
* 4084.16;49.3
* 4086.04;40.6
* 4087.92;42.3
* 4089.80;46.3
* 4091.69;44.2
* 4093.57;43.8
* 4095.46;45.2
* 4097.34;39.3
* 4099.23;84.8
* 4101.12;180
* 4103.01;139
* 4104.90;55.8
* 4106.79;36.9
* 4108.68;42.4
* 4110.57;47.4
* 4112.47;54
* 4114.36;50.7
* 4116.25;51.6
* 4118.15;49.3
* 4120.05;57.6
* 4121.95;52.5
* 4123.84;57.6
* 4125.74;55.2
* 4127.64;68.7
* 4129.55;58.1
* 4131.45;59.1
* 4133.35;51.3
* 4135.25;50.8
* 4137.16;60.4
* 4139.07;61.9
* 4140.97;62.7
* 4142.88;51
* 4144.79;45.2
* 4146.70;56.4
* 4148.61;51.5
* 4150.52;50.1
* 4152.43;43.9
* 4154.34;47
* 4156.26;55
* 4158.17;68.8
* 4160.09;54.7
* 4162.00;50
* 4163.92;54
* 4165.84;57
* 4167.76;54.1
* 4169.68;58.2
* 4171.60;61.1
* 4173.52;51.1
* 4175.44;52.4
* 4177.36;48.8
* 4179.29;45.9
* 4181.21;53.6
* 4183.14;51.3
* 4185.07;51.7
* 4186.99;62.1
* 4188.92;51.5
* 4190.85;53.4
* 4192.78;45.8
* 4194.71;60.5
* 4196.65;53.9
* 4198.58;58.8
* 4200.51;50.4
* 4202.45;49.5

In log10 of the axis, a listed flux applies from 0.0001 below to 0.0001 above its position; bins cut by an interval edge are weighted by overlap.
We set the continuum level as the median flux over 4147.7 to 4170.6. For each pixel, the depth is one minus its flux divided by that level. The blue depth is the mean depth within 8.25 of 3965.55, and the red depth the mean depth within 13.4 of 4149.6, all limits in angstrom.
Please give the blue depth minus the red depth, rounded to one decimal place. -0.3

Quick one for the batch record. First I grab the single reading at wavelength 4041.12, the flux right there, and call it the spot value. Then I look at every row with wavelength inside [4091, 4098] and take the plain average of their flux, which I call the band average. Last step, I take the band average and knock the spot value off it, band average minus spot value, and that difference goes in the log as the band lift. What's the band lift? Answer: -18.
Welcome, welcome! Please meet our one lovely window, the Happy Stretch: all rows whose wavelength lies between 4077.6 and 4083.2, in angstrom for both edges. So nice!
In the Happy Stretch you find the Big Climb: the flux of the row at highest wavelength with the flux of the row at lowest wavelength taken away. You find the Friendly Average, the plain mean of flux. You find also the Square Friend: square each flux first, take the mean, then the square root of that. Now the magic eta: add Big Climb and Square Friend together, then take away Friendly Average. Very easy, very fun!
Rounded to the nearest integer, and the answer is 6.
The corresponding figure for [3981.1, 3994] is 12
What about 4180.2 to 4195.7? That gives 7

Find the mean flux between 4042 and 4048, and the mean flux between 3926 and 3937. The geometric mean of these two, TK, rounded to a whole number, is 52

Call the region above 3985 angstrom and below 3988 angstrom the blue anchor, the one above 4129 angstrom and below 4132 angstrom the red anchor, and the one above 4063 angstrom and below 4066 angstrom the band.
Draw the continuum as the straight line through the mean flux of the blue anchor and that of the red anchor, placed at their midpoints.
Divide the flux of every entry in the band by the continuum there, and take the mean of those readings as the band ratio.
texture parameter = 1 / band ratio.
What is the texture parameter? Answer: 0.95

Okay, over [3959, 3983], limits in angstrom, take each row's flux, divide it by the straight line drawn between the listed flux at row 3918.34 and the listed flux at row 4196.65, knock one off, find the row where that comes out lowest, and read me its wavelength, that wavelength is 3961.89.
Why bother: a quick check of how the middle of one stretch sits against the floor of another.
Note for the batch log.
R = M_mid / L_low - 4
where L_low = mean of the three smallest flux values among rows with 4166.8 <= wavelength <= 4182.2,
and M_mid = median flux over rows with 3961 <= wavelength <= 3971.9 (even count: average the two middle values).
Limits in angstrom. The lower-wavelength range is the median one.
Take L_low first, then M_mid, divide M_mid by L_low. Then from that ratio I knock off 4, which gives -2.37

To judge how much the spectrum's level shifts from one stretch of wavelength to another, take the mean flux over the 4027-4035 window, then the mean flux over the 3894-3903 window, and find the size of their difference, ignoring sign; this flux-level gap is 6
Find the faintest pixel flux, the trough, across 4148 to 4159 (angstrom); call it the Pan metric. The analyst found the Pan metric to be 43.9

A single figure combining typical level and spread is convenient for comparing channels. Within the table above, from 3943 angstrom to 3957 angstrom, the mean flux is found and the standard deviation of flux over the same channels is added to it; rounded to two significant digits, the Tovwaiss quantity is 60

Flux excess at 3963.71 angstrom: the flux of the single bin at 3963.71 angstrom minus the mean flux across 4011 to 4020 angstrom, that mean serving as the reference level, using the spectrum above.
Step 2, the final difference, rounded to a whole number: -14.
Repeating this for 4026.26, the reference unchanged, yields 7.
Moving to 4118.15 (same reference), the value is -6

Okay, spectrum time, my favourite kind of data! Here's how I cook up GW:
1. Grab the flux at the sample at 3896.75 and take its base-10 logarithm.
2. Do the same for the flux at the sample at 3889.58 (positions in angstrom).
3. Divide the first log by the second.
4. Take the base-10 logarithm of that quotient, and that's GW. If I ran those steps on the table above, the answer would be -0.10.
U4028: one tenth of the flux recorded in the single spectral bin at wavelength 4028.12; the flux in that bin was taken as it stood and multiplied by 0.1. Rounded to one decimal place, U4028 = 6.0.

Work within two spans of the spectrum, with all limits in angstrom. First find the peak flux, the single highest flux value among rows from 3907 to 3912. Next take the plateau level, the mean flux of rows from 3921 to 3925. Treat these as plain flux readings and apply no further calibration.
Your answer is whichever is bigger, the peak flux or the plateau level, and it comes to 55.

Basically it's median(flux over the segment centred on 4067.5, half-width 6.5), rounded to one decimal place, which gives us 56.1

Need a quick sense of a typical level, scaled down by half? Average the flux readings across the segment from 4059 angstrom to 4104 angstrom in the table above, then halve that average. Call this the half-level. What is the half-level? 31.0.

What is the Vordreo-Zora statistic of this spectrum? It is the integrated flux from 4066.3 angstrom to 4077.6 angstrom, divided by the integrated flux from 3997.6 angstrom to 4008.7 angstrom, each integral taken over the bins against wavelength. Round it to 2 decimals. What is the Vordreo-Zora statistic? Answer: 1.03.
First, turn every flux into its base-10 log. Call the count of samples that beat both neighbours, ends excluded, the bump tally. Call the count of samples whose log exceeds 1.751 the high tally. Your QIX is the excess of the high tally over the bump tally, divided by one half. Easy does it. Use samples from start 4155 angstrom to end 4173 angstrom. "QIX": 4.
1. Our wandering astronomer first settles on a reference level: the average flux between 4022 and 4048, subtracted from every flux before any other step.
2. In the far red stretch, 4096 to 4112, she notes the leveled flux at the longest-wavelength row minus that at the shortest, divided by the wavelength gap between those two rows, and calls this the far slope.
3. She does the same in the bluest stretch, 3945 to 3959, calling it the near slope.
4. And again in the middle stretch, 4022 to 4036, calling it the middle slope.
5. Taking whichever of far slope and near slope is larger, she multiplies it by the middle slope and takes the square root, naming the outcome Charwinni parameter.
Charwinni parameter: 0.5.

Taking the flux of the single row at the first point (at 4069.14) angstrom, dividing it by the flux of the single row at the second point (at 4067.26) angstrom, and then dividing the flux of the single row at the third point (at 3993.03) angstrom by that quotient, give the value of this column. 54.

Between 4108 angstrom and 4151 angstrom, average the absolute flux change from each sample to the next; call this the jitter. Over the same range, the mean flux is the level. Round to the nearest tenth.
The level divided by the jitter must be 10.0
